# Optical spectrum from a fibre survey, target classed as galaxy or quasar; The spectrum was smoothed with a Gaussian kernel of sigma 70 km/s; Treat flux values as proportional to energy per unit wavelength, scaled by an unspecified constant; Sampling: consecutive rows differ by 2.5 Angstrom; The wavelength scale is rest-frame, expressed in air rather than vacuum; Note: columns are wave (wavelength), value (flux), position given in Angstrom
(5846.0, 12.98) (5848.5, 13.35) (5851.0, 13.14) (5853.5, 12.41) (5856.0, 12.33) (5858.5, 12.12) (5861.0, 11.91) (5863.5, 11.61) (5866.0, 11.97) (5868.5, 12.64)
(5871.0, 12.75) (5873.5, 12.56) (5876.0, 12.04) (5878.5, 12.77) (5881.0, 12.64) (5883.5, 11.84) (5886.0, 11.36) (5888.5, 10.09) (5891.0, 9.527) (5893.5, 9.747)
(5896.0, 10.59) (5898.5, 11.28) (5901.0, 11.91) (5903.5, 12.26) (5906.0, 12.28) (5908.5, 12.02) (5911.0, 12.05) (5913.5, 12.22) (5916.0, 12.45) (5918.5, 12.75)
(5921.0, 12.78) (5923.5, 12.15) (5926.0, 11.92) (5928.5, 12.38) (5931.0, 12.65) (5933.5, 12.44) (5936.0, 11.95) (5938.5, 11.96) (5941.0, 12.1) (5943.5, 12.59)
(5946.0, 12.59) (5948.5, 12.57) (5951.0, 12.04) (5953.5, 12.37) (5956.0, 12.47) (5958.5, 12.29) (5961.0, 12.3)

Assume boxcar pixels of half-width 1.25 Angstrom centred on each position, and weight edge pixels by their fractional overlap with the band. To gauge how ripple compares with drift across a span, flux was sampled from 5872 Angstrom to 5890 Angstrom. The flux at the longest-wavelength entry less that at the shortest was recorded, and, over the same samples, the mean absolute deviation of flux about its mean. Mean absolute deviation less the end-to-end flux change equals 3.2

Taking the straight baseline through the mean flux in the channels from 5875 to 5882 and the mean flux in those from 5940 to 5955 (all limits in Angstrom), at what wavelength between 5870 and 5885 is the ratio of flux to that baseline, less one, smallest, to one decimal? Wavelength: 5883.5 Angstrom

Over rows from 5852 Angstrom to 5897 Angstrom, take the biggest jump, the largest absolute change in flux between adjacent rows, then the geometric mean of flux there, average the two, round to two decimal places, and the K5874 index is 6.47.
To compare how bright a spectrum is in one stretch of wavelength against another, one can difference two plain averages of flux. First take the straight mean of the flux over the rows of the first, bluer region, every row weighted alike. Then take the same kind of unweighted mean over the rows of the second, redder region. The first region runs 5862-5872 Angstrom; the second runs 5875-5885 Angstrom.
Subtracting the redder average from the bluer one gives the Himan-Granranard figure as -0.08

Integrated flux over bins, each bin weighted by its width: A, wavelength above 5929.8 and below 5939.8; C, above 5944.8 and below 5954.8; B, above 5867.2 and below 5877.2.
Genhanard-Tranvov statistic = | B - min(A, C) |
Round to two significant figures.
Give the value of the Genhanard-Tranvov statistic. 2.5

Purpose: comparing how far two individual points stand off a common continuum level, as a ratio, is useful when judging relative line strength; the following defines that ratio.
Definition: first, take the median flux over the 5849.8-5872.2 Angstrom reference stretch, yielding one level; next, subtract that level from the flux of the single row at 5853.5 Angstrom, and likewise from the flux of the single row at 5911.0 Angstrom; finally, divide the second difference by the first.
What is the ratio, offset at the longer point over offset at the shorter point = -3.5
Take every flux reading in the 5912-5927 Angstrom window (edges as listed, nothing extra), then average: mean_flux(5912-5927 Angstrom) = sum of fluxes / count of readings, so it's 12.4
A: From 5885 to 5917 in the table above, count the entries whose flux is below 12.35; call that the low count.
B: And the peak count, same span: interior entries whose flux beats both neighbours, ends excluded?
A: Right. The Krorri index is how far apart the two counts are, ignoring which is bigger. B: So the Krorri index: 11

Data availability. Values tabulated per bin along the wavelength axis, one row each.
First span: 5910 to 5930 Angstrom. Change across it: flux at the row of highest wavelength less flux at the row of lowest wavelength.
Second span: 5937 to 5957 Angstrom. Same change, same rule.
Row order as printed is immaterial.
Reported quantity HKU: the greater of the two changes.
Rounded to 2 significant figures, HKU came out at 0.51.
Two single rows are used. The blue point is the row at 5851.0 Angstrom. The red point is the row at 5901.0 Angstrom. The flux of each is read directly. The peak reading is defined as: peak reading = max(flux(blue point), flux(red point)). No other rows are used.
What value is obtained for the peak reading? 13.1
